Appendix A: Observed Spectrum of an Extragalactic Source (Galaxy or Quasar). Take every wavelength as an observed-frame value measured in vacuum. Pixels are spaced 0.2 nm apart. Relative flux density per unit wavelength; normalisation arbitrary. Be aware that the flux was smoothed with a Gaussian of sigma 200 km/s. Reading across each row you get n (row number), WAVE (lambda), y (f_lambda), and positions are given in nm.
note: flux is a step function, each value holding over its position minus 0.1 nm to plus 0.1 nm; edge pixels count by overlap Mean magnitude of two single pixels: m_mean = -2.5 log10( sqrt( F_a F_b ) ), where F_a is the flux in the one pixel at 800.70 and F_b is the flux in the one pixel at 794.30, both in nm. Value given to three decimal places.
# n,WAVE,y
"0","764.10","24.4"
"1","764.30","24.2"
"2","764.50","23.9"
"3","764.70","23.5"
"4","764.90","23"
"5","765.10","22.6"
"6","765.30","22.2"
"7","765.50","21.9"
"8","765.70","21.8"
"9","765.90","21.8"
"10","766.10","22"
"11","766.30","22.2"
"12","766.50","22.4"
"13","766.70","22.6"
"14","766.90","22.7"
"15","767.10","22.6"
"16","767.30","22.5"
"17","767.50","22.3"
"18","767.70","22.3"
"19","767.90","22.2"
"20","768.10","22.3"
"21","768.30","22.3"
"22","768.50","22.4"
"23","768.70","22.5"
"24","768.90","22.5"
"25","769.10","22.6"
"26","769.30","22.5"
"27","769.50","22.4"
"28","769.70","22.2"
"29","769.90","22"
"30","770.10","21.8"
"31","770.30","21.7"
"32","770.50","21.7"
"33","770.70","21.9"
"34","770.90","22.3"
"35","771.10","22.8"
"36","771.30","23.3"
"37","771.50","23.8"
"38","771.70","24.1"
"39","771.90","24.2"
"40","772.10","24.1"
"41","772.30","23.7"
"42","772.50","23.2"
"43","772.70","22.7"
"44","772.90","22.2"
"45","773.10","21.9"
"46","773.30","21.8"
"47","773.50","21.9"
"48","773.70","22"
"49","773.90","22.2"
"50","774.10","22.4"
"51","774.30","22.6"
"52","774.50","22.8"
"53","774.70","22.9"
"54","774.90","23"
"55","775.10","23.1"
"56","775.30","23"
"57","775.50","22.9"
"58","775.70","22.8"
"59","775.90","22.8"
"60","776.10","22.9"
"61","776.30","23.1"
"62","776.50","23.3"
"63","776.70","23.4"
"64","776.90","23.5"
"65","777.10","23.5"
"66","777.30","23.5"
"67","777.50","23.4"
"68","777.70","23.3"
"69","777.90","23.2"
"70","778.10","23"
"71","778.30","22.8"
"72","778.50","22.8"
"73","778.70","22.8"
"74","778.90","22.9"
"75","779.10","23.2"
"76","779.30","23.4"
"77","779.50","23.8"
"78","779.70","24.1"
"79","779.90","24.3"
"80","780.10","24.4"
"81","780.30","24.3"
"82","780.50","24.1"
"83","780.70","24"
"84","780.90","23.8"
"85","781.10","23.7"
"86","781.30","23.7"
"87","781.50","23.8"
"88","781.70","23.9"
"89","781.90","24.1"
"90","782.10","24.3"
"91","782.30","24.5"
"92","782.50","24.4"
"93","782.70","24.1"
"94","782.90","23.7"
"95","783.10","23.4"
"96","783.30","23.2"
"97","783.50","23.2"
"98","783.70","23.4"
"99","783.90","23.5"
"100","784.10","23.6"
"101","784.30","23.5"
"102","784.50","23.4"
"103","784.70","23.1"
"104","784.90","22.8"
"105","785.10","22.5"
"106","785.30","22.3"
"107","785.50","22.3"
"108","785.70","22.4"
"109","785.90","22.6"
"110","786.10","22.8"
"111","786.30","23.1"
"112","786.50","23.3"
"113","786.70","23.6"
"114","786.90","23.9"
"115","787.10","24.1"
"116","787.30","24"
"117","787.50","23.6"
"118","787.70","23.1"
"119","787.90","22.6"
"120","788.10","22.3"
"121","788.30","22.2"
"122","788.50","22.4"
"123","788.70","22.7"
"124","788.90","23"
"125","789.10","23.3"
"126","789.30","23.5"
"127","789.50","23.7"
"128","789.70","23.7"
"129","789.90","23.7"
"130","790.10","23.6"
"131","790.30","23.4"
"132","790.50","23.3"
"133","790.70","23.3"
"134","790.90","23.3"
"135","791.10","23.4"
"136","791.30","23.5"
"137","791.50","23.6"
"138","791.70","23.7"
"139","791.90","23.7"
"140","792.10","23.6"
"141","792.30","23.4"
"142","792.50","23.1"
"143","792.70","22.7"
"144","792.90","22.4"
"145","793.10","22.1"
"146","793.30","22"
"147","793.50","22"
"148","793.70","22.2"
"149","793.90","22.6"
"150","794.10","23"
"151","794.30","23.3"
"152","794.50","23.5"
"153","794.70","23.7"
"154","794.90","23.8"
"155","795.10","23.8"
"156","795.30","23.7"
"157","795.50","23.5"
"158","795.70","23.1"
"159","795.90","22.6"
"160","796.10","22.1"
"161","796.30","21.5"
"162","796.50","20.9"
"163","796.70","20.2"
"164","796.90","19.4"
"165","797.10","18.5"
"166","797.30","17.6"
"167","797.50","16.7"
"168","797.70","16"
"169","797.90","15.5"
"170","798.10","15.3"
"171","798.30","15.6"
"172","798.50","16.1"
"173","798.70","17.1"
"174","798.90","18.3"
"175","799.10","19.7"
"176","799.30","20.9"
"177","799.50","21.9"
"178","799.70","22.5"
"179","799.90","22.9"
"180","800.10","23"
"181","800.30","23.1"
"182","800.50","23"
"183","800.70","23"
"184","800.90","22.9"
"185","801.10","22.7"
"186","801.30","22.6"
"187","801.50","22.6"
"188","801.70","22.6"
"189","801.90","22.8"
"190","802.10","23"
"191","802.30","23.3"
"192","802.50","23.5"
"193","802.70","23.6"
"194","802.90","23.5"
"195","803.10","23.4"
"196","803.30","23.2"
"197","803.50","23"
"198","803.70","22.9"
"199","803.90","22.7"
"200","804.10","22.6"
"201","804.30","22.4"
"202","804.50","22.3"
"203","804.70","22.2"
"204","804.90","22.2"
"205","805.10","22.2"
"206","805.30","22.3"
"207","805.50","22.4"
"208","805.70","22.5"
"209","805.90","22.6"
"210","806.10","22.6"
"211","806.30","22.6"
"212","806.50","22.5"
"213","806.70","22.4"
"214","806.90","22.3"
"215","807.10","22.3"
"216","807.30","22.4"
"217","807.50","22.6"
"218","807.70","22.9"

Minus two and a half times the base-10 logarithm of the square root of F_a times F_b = -3.411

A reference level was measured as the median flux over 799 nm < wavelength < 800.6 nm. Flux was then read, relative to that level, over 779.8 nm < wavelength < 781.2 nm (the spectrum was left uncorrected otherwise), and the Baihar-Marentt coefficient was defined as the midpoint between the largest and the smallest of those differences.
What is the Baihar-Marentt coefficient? 1.35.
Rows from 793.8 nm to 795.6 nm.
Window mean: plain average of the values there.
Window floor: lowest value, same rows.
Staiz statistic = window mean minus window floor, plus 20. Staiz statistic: 20.8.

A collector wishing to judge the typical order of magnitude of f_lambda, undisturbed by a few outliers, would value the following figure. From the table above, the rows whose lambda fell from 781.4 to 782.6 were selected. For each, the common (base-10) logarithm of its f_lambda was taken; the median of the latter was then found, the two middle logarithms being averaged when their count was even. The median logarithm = 1.38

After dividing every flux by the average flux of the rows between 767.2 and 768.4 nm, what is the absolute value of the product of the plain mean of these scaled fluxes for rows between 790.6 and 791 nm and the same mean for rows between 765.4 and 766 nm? 1.02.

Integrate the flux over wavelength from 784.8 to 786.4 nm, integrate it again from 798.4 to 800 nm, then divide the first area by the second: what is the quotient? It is 1.13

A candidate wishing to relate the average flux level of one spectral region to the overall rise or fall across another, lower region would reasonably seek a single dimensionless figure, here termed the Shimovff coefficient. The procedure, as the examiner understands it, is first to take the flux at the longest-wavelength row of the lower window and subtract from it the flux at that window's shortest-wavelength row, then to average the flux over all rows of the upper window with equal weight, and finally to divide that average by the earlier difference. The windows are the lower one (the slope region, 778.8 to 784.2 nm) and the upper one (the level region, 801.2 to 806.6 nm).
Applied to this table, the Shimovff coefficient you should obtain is 32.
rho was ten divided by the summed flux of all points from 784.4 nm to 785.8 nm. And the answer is 0.0630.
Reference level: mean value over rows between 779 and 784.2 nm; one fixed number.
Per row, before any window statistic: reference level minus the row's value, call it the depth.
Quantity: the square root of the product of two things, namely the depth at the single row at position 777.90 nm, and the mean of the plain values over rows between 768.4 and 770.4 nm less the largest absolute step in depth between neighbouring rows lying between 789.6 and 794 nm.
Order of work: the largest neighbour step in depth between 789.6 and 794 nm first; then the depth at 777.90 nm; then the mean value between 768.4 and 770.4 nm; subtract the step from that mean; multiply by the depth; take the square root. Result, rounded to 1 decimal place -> 3.7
